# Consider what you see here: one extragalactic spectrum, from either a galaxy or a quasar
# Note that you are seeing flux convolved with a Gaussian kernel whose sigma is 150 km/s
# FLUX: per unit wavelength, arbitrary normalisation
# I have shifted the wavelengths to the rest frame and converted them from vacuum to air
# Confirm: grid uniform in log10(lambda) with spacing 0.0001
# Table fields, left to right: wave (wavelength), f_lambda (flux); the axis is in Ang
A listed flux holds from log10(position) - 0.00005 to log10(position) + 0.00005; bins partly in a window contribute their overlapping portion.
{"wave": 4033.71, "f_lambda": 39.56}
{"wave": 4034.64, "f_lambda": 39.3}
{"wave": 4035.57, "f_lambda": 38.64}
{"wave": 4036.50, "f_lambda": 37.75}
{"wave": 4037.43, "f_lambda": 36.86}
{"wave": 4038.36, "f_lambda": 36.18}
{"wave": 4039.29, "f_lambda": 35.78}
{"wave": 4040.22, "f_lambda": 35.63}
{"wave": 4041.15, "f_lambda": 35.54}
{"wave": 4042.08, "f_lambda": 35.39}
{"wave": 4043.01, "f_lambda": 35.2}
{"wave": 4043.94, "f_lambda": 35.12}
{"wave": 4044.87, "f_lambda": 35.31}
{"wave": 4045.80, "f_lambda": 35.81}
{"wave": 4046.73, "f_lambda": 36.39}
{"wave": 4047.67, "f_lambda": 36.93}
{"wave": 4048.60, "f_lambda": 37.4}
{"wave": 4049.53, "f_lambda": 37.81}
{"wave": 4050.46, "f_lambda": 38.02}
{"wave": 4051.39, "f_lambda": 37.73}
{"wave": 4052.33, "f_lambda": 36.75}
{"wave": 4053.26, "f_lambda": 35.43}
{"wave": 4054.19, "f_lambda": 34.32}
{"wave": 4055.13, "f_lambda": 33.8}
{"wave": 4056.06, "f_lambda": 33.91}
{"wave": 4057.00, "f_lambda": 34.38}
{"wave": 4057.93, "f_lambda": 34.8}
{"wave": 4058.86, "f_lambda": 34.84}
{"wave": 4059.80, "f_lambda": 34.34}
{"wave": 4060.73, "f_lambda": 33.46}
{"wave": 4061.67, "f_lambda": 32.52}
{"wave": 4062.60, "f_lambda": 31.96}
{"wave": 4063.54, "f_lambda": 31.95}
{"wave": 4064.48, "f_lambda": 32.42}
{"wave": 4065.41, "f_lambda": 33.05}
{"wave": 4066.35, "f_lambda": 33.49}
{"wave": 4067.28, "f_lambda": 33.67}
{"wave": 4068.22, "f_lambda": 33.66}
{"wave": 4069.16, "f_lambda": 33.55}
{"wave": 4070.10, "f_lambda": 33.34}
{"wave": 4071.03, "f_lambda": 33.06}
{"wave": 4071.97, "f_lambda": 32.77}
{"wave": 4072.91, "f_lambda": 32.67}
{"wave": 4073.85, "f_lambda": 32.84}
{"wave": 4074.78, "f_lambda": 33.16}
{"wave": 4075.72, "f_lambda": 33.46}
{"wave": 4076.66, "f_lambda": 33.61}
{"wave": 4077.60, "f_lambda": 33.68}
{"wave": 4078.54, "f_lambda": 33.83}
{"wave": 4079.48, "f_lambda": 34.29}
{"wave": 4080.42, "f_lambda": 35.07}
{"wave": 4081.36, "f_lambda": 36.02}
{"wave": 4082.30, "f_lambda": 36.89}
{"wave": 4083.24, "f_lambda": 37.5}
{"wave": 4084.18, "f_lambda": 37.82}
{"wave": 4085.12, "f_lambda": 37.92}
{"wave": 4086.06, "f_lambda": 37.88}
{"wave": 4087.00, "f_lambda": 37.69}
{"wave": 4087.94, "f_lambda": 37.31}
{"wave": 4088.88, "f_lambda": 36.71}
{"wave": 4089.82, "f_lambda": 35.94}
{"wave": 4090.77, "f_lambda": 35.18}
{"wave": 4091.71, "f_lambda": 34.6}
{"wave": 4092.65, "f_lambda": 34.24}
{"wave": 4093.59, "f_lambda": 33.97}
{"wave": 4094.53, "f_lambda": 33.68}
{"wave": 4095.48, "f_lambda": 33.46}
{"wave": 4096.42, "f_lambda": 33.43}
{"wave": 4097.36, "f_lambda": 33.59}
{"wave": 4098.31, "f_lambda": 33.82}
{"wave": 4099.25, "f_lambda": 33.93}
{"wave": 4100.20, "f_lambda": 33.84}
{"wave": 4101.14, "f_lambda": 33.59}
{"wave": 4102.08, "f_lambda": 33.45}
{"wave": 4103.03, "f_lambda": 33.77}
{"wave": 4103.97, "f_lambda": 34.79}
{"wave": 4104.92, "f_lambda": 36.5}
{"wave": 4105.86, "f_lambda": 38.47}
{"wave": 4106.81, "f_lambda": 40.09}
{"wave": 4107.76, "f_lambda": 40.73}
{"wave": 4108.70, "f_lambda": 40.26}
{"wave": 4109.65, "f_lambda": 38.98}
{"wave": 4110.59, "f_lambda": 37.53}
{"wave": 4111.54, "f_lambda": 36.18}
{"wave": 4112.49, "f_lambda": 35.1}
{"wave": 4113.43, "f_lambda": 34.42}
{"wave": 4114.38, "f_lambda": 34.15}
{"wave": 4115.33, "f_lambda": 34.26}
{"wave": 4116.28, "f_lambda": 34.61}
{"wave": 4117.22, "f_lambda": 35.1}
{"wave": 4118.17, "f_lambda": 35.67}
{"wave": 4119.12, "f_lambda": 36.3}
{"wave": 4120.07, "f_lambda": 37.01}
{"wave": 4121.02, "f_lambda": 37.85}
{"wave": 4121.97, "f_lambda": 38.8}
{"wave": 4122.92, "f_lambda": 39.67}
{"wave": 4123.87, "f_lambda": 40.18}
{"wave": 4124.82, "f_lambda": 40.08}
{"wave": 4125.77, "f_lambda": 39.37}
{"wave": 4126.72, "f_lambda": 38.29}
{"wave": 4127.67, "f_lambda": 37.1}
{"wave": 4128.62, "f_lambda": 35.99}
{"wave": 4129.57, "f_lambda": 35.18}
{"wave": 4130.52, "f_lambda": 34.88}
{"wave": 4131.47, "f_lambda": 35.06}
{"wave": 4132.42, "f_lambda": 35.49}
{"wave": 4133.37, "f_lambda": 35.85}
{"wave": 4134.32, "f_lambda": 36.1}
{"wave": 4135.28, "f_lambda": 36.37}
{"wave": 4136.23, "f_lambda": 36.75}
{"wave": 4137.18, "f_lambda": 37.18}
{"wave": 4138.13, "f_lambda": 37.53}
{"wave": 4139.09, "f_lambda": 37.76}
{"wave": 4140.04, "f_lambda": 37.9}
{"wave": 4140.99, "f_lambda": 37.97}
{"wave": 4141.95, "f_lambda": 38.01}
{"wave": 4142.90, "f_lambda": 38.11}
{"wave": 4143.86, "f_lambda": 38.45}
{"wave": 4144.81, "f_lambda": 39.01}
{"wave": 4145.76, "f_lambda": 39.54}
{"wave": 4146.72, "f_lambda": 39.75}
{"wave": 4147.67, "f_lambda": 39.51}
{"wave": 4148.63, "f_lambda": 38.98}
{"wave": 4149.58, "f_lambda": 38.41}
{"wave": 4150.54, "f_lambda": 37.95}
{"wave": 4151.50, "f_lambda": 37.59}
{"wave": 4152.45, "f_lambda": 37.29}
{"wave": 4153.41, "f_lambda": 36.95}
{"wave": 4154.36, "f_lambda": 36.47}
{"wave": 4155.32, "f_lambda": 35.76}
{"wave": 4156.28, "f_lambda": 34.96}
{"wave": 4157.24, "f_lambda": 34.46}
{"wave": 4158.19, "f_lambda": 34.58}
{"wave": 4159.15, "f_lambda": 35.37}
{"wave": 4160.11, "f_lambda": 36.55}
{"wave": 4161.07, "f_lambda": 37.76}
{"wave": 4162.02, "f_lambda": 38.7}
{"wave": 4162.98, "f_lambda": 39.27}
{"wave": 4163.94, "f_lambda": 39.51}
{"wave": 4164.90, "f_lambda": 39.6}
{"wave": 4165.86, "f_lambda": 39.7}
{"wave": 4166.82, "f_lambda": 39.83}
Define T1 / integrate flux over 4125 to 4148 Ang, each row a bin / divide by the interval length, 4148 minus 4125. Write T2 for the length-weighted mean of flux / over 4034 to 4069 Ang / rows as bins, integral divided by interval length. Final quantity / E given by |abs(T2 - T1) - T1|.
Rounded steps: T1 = 37.4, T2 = 35.3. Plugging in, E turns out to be 35.3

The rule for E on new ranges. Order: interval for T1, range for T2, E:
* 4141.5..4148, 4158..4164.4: 37.5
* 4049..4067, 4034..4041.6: 32.0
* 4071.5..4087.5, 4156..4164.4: 33.4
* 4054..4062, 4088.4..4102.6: 33.8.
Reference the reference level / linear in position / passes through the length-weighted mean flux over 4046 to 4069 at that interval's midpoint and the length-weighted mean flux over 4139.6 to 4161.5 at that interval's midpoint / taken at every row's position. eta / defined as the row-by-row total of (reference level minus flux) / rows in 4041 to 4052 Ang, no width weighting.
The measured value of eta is -24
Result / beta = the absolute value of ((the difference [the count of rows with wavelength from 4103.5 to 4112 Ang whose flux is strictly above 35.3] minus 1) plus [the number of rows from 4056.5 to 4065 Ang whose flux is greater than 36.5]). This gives 7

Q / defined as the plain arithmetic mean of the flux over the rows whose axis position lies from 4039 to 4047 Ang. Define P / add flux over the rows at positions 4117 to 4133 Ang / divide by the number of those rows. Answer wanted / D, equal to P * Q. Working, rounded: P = 37.2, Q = 36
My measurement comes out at 1323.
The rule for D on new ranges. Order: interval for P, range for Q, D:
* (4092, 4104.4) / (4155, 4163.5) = 1230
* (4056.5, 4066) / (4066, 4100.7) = 1156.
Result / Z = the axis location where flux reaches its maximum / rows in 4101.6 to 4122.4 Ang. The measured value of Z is 4107.76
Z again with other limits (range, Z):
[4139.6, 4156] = 4146.72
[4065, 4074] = 4067.28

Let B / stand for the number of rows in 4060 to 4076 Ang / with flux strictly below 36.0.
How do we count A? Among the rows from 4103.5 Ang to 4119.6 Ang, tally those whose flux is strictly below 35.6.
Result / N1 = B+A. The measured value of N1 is 24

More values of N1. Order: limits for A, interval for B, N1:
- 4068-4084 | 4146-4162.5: 19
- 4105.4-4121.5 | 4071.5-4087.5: 16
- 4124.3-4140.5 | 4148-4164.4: 9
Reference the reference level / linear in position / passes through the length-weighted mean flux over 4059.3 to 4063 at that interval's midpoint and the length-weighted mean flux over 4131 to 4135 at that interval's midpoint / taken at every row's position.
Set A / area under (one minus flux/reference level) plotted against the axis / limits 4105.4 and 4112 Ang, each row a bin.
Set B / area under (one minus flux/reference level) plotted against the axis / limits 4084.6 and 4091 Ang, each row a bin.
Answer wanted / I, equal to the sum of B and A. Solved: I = -1.34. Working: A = -0.78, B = -0.56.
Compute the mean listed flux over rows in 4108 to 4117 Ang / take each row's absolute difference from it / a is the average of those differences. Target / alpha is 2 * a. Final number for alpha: 3.7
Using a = 1.84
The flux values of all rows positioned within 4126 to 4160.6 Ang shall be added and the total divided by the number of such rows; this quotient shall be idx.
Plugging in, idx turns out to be 37.0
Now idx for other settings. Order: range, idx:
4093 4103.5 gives 33.7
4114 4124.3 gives 36.7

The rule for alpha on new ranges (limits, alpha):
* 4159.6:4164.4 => 1.9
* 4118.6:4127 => 2.2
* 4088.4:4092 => 1.4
